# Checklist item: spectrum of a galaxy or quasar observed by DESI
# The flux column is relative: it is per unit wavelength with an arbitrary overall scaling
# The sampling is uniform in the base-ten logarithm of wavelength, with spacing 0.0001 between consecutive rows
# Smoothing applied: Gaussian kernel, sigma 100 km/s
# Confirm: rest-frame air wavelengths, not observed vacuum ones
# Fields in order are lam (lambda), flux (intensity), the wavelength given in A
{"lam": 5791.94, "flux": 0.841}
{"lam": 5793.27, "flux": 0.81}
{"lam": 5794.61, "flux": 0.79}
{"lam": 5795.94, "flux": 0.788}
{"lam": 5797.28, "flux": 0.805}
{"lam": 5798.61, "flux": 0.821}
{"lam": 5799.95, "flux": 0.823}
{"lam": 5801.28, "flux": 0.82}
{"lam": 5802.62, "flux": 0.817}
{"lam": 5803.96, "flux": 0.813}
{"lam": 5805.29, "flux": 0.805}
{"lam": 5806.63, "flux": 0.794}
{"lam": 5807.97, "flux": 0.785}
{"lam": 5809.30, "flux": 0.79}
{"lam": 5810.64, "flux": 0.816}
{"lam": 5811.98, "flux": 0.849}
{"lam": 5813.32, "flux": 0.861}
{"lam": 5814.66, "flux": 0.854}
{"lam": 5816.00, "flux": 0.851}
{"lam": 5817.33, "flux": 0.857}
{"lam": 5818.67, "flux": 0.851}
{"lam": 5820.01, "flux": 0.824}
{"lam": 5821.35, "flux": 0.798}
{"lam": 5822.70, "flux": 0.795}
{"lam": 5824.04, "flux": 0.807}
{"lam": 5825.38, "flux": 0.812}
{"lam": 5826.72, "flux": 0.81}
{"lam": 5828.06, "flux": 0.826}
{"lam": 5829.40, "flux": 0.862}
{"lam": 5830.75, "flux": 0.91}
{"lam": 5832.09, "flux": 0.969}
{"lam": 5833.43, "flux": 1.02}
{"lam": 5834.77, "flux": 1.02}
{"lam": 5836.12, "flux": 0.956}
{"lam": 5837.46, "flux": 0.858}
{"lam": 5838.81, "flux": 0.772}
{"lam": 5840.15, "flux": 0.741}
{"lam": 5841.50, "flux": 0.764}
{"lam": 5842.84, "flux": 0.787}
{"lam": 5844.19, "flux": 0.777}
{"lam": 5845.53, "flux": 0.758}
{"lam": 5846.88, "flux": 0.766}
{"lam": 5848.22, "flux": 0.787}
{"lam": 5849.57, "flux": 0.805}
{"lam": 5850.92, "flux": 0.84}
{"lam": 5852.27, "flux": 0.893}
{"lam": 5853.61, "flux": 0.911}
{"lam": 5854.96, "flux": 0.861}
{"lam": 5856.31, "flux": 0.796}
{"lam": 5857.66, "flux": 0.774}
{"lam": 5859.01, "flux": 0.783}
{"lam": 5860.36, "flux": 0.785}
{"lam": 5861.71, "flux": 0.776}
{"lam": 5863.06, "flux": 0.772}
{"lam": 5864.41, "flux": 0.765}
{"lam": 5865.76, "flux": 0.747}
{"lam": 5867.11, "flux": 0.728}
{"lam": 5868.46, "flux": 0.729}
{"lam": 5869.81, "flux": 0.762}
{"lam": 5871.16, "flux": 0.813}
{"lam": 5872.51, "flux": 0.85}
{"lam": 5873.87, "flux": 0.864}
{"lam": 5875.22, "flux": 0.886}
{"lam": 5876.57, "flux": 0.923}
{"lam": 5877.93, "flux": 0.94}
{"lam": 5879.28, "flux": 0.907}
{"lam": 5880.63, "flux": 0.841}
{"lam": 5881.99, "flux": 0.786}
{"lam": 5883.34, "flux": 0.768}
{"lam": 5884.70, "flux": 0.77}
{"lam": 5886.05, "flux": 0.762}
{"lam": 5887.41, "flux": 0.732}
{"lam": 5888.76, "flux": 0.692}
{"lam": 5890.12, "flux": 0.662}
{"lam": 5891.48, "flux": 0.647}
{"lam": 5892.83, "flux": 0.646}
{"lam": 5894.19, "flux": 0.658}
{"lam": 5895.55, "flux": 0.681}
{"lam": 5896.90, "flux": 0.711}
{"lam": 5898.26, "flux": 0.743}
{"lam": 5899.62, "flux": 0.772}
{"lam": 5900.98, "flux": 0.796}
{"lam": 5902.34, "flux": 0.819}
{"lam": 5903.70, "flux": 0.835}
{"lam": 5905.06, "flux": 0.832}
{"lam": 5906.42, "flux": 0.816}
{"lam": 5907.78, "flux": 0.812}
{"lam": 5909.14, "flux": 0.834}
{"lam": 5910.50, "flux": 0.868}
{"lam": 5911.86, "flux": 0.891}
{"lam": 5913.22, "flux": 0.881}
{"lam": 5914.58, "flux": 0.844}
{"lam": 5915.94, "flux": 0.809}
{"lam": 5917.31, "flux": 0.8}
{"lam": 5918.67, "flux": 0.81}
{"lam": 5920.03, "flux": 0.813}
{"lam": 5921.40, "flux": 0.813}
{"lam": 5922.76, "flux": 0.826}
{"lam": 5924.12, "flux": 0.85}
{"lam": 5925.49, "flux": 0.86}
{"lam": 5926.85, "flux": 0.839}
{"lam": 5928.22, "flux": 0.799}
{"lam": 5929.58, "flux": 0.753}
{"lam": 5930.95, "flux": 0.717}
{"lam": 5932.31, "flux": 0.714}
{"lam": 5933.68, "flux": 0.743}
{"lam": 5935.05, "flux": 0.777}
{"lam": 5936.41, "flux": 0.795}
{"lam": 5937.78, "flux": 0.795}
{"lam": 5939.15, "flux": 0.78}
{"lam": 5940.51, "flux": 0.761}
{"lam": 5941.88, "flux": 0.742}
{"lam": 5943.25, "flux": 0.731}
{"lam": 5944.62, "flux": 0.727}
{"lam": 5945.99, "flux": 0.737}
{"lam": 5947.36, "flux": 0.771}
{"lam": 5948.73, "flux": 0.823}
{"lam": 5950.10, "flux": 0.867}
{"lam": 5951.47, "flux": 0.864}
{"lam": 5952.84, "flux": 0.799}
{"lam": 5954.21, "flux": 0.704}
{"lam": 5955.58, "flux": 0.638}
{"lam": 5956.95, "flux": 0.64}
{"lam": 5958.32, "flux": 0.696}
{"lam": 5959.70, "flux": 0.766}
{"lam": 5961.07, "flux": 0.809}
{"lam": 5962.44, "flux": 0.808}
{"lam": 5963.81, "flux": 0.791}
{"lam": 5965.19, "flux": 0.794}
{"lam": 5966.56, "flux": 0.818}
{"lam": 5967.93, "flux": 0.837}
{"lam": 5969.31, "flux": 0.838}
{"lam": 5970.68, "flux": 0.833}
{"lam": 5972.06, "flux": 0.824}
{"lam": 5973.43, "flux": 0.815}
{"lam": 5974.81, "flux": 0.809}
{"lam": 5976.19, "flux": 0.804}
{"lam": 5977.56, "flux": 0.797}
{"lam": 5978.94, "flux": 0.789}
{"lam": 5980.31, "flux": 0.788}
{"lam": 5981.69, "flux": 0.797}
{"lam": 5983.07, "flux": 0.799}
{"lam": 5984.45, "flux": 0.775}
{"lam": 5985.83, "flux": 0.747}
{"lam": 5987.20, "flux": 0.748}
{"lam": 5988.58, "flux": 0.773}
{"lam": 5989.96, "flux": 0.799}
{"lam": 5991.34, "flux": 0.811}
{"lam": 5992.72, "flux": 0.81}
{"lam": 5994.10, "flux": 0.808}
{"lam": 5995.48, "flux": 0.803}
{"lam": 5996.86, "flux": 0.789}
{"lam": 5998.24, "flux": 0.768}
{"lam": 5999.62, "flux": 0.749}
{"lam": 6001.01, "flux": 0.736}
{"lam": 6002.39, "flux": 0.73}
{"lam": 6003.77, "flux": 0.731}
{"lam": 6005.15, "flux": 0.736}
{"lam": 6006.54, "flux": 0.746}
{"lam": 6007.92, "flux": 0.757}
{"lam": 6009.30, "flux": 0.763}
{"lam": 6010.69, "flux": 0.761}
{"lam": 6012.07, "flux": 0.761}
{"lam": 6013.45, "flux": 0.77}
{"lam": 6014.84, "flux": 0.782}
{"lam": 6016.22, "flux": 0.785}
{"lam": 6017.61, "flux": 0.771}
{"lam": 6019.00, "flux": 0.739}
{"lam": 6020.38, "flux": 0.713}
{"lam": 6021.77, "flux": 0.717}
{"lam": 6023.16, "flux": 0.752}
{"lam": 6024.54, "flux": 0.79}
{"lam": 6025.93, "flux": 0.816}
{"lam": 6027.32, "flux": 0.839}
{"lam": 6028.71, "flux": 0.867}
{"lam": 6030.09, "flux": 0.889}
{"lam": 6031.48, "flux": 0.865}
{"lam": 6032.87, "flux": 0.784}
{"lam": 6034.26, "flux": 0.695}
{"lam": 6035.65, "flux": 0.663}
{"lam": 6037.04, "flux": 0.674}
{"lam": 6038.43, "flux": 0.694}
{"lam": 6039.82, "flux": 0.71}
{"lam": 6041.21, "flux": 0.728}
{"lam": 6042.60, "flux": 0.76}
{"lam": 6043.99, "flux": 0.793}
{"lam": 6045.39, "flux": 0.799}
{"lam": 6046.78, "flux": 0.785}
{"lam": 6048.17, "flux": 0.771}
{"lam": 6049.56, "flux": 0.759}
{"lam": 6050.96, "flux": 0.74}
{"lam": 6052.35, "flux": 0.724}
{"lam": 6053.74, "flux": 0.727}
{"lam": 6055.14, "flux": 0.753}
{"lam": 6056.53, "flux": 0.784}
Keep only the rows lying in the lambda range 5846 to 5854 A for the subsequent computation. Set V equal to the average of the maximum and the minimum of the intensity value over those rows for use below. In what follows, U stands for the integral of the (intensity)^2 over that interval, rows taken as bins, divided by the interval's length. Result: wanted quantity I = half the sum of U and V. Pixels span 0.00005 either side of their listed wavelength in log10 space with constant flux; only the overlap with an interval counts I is 0.764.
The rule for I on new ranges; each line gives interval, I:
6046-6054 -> 0.661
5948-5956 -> 0.689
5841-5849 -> 0.686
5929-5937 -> 0.658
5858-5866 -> 0.682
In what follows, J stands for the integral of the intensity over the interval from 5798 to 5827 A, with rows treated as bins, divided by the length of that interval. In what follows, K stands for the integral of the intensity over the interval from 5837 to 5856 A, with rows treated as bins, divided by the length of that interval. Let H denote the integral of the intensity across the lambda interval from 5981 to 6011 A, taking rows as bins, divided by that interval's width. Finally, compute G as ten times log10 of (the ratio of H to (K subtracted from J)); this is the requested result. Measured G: 17.8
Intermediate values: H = 0.77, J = 0.82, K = 0.81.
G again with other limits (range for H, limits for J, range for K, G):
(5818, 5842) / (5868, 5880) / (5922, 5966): 10.2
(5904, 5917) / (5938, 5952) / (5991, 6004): 21.6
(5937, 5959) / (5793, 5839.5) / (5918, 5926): 17.5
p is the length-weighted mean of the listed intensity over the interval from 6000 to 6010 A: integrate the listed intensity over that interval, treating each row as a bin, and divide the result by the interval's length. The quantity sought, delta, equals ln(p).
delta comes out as -0.30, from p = 0.74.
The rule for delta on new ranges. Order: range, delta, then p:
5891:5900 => -0.37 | 0.69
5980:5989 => -0.26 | 0.77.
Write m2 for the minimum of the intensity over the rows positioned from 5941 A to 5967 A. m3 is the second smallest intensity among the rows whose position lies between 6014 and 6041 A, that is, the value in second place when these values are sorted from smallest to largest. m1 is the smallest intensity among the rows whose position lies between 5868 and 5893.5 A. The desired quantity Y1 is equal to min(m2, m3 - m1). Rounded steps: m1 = 0.646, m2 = 0.638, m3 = 0.674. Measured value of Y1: 0.028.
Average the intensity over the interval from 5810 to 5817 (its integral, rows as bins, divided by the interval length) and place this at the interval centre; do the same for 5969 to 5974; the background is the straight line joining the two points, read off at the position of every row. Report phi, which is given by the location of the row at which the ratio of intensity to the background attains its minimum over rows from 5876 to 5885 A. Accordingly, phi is 5883.34 A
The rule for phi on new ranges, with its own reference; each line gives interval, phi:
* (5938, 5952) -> 5944.62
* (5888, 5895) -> 5892.83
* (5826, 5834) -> 5826.72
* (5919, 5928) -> 5920.03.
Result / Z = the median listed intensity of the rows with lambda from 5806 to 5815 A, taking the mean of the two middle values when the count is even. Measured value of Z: 0.82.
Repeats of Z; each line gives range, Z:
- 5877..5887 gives 0.79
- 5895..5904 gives 0.77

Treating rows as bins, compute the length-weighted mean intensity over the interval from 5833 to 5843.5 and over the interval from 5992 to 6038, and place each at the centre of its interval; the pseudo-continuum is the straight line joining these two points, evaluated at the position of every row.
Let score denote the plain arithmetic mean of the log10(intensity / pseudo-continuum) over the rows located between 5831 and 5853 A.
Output -0.010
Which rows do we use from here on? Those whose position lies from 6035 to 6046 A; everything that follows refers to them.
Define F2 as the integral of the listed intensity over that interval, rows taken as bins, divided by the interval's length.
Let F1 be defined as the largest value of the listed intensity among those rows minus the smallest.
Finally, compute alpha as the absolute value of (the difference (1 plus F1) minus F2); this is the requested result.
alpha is 0.409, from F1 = 0.14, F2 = 0.727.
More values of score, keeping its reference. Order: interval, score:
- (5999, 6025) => -0.010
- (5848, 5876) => -0.023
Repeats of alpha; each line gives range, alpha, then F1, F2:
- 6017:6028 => 0.359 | 0.13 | 0.767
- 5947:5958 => 0.468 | 0.23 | 0.761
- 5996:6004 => 0.306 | 0.06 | 0.753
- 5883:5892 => 0.405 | 0.12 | 0.718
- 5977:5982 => 0.217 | 0.01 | 0.792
